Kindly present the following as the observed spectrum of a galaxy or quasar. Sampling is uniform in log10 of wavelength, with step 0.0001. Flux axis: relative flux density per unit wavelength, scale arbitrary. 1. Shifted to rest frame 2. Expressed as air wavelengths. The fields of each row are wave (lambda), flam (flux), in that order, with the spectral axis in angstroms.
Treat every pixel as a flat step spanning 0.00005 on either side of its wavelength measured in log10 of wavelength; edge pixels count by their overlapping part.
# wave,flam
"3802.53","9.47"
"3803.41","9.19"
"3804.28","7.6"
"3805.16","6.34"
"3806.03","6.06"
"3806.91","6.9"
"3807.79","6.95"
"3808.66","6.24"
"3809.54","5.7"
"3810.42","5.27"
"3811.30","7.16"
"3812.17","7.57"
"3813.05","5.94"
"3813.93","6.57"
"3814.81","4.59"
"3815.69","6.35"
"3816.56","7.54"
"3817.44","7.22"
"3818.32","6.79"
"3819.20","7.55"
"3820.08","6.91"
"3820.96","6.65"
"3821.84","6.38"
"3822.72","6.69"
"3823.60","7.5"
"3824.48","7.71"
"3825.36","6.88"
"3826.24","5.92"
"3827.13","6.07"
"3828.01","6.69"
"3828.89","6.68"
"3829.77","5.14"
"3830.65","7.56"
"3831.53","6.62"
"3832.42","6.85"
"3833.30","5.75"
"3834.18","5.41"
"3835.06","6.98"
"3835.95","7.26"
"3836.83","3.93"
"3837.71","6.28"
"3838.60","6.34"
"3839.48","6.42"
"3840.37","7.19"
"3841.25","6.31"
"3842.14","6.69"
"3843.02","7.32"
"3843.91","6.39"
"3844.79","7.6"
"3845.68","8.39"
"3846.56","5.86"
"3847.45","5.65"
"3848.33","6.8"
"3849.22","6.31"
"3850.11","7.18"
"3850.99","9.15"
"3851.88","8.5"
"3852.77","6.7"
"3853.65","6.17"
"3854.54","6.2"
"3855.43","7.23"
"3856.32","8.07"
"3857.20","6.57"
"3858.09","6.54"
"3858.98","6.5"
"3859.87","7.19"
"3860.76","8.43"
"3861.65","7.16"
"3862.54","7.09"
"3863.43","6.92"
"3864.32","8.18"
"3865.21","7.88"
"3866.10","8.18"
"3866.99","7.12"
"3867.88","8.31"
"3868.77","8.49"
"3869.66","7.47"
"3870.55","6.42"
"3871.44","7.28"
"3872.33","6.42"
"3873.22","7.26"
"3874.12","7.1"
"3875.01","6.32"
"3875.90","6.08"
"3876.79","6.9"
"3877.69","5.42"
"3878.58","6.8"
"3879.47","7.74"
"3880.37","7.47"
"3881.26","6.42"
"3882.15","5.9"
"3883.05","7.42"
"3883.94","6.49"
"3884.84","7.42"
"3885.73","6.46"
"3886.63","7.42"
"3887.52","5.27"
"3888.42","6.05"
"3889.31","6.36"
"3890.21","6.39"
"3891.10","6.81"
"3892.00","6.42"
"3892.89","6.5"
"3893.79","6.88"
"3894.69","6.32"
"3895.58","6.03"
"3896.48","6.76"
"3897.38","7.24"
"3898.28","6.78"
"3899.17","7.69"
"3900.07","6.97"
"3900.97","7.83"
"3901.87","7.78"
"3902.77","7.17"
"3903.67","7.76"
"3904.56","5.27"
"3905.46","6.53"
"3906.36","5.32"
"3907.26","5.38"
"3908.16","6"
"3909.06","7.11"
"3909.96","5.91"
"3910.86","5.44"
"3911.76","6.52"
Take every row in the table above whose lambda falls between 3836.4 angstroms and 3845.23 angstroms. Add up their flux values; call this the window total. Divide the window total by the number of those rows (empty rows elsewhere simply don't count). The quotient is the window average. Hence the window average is 6.45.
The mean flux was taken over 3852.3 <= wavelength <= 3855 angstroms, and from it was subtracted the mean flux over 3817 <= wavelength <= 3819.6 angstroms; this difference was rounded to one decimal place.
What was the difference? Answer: -0.8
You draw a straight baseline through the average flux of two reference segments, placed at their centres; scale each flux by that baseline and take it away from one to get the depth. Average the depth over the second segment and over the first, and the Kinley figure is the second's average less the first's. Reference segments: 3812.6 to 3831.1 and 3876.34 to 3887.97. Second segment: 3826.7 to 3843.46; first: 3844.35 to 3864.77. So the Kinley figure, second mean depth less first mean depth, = 0.11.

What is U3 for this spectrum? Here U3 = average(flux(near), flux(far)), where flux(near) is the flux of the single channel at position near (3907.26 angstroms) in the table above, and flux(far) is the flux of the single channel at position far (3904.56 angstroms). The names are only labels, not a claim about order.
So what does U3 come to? 5.3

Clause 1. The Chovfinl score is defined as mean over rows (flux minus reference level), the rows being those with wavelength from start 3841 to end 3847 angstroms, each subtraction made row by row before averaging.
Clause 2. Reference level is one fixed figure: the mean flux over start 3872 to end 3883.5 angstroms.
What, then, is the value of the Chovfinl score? 0.2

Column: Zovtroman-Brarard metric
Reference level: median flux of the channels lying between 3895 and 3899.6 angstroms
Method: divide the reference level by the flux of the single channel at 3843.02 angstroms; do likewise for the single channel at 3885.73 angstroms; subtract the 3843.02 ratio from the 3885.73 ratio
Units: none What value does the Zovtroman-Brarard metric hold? 0.12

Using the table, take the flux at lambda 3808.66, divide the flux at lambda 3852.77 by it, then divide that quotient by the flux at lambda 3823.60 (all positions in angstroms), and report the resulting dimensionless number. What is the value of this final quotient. 0.14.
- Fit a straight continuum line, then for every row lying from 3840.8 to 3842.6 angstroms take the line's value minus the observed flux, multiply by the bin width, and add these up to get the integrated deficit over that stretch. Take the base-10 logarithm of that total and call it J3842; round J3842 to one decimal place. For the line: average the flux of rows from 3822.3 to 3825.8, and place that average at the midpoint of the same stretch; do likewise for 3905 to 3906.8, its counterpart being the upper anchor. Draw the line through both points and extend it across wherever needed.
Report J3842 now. -0.1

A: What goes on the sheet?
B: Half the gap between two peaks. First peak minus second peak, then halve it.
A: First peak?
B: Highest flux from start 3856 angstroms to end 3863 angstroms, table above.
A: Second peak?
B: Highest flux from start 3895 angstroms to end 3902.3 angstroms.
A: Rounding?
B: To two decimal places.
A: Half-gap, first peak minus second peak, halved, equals 0.30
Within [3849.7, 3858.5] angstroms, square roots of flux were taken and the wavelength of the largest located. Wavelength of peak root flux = 3850.99 angstroms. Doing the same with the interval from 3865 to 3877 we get 3868.77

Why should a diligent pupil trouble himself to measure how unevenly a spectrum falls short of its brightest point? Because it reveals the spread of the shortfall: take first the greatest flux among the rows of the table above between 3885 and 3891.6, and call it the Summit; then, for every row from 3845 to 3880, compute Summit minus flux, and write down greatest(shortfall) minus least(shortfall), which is 3.7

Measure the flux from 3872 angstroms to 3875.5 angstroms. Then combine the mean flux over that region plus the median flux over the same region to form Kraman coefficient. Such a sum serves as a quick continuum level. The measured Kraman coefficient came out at 13.5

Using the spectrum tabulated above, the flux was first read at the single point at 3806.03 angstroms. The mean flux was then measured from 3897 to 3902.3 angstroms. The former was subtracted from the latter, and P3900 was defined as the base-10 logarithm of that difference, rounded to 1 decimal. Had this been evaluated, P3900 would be 0.1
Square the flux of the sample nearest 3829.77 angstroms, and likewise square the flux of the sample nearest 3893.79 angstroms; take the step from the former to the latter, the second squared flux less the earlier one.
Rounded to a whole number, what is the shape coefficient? 21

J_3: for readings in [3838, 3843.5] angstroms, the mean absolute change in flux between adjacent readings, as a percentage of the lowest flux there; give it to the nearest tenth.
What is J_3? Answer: 8.7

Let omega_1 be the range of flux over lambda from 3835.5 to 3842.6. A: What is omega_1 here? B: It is 3.33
